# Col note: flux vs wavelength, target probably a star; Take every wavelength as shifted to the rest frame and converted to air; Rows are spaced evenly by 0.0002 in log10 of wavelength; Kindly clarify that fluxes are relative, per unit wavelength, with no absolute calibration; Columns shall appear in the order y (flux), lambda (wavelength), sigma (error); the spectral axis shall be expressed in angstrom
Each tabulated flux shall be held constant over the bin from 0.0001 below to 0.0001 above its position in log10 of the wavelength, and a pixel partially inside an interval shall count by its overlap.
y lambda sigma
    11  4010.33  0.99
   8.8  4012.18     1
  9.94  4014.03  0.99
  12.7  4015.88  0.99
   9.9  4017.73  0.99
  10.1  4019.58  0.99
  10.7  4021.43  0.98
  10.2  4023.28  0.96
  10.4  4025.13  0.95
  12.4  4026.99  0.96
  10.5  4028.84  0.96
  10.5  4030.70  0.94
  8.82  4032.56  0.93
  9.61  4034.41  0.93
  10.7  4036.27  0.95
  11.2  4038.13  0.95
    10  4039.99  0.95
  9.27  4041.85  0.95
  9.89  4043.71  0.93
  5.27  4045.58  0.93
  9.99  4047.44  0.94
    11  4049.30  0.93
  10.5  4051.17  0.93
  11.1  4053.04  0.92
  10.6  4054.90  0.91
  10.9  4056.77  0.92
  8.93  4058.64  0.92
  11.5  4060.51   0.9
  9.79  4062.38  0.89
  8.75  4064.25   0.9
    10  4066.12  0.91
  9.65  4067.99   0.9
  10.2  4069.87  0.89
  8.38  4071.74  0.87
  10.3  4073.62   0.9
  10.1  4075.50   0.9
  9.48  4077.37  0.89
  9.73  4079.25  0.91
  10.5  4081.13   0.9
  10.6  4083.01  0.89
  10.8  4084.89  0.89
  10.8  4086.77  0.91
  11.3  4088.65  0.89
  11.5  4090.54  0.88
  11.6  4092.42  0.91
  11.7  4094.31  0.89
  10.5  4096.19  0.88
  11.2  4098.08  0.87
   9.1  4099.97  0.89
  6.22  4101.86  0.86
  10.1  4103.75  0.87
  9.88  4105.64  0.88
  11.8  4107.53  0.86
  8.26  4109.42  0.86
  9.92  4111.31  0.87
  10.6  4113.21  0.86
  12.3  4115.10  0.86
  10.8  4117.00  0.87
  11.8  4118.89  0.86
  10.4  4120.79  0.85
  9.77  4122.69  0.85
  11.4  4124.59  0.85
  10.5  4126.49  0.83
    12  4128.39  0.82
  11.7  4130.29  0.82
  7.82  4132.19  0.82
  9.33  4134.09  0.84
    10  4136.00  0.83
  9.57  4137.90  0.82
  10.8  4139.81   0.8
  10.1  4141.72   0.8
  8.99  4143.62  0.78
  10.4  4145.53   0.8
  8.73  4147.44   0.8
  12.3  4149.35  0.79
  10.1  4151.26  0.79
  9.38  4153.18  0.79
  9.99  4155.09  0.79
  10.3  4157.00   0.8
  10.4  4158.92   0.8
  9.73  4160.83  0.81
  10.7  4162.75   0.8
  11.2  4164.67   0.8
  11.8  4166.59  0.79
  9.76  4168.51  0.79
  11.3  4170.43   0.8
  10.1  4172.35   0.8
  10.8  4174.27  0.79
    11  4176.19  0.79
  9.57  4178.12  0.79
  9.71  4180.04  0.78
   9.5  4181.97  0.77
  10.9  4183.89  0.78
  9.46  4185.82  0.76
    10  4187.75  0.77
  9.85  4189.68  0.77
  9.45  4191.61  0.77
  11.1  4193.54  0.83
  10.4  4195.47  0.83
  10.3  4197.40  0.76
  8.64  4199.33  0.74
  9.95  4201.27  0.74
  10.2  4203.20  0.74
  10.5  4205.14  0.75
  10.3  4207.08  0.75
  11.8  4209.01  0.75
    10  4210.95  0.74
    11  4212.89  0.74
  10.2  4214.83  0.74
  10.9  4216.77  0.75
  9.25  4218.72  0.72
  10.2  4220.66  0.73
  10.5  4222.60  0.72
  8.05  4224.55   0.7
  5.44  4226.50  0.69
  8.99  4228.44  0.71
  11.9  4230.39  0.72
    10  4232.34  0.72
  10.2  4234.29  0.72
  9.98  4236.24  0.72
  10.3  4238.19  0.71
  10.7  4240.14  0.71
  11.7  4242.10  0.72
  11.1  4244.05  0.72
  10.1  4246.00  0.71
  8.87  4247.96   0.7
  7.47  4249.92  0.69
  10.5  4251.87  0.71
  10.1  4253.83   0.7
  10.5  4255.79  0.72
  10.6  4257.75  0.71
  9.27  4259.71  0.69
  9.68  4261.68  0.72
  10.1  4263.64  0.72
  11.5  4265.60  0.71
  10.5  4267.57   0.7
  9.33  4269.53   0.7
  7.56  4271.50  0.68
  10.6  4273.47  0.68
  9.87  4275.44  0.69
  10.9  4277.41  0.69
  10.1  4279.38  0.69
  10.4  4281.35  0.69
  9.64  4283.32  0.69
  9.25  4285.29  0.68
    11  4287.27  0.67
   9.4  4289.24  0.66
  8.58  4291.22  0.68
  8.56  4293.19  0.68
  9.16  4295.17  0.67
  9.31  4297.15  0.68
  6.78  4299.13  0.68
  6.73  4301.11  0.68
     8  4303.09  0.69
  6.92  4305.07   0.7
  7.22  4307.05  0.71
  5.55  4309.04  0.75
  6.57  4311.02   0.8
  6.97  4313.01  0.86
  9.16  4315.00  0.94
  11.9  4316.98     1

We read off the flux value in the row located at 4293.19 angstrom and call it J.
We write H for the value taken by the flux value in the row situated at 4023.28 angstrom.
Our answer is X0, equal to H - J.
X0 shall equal 1.6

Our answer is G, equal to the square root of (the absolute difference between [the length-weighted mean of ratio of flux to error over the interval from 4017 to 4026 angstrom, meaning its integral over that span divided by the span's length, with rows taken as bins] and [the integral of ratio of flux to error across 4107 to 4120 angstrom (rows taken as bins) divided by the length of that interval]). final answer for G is 1.38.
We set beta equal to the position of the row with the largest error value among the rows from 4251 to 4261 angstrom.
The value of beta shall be 4255.79 angstrom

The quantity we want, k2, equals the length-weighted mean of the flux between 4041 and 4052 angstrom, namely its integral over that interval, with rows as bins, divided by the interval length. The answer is 9.3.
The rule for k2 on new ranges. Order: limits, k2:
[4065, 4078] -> 9.7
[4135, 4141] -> 10.1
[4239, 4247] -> 10.9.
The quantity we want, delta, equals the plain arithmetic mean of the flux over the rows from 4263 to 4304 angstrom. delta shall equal 9.4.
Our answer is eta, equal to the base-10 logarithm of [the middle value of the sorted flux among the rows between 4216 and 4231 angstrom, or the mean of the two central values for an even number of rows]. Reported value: 0.99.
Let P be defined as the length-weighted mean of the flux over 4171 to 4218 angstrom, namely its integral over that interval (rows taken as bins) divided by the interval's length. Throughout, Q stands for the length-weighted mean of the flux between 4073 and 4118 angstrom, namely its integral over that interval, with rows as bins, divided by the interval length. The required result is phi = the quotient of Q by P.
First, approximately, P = 10.2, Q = 10.38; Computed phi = 1.01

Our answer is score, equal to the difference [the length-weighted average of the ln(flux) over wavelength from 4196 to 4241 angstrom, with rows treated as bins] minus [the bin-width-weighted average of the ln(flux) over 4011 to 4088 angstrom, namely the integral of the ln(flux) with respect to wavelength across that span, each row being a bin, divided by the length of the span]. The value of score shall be -0.02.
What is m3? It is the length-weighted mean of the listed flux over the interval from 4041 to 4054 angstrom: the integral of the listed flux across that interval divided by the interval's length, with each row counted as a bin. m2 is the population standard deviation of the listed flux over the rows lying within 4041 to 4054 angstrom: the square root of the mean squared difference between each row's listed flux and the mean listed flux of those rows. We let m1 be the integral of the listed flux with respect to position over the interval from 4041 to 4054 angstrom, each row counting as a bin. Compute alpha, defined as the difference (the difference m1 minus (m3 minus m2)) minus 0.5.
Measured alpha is 116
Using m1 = 125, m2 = 1.86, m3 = 9.6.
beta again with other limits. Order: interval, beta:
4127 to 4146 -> 4134.09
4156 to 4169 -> 4160.83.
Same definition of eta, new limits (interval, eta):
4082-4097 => 1.04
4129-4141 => 0.99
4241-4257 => 1.01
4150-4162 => 1.00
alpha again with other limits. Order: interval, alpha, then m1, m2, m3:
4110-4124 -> 140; 150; 0.87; 10.7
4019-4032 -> 128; 138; 0.72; 10.6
